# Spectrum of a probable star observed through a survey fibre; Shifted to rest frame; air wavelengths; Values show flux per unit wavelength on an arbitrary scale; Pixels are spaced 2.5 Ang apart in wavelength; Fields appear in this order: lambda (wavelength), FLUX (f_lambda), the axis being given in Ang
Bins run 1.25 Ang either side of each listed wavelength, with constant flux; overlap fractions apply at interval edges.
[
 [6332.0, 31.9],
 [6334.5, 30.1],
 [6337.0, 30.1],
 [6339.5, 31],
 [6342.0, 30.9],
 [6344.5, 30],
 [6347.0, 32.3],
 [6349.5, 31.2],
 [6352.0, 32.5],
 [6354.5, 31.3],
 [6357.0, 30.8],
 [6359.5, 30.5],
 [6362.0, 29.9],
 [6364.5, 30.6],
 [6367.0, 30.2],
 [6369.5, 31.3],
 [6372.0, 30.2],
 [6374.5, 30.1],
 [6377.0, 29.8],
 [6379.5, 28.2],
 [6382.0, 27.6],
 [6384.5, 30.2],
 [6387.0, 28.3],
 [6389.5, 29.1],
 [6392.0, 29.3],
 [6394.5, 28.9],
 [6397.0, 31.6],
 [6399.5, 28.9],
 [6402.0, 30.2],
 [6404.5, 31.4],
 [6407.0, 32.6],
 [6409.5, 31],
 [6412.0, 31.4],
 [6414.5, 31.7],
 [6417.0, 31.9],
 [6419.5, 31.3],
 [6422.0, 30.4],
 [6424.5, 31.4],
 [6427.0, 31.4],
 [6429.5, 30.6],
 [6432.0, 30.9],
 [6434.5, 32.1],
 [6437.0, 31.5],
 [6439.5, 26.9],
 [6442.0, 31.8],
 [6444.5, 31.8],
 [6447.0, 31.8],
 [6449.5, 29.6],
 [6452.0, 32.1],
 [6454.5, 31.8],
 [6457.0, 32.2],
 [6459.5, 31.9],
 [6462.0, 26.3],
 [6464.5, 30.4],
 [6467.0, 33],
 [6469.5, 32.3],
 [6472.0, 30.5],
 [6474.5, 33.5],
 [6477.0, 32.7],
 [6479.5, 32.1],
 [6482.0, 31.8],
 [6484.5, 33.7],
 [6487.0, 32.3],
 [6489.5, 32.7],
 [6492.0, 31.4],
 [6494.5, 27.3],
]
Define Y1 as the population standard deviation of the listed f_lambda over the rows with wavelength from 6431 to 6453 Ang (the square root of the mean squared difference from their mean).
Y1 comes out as 1.61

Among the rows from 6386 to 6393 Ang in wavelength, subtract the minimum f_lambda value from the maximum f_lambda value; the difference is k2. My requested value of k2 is 1.00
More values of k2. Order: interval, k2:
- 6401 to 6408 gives 2.40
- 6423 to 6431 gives 0.80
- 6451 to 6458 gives 0.40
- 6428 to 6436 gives 1.50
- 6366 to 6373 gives 1.10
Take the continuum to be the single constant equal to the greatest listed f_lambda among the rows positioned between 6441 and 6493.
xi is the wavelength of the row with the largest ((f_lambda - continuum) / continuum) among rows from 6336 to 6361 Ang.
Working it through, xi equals 6352.0 Ang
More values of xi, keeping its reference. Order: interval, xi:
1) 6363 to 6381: 6369.5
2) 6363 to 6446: 6407.0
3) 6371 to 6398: 6397.0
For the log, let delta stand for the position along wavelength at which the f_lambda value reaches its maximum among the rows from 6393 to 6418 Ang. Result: 6407.0 Ang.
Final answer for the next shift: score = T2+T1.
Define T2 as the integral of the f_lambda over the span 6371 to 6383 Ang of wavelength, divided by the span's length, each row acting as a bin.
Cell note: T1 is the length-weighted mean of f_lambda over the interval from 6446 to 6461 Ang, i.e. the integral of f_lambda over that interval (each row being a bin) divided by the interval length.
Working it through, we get 60.7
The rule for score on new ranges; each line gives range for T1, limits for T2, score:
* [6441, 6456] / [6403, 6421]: 63.1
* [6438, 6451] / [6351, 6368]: 61.2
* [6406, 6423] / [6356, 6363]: 61.9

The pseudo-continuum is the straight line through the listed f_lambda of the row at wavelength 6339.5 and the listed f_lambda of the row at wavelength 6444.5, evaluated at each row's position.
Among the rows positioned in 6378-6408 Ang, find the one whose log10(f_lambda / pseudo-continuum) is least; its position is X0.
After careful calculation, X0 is 6382.0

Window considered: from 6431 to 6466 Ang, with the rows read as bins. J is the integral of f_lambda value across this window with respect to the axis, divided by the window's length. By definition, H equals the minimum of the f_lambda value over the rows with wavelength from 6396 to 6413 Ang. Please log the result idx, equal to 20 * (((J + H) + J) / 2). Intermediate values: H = 28.9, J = 30.8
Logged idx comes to 905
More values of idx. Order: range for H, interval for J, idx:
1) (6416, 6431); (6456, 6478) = 932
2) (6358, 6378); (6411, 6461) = 922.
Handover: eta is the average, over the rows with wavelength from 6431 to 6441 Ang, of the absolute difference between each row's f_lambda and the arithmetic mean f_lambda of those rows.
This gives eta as 1.7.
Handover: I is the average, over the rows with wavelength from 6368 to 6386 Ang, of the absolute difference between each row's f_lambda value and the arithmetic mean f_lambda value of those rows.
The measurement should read 1.0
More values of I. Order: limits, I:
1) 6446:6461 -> 0.7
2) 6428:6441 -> 1.4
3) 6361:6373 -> 0.4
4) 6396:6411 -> 0.9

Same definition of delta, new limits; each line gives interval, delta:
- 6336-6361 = 6352.0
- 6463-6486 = 6484.5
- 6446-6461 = 6457.0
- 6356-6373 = 6369.5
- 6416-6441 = 6434.5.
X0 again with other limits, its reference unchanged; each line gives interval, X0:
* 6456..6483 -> 6462.0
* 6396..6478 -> 6462.0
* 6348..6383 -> 6382.0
